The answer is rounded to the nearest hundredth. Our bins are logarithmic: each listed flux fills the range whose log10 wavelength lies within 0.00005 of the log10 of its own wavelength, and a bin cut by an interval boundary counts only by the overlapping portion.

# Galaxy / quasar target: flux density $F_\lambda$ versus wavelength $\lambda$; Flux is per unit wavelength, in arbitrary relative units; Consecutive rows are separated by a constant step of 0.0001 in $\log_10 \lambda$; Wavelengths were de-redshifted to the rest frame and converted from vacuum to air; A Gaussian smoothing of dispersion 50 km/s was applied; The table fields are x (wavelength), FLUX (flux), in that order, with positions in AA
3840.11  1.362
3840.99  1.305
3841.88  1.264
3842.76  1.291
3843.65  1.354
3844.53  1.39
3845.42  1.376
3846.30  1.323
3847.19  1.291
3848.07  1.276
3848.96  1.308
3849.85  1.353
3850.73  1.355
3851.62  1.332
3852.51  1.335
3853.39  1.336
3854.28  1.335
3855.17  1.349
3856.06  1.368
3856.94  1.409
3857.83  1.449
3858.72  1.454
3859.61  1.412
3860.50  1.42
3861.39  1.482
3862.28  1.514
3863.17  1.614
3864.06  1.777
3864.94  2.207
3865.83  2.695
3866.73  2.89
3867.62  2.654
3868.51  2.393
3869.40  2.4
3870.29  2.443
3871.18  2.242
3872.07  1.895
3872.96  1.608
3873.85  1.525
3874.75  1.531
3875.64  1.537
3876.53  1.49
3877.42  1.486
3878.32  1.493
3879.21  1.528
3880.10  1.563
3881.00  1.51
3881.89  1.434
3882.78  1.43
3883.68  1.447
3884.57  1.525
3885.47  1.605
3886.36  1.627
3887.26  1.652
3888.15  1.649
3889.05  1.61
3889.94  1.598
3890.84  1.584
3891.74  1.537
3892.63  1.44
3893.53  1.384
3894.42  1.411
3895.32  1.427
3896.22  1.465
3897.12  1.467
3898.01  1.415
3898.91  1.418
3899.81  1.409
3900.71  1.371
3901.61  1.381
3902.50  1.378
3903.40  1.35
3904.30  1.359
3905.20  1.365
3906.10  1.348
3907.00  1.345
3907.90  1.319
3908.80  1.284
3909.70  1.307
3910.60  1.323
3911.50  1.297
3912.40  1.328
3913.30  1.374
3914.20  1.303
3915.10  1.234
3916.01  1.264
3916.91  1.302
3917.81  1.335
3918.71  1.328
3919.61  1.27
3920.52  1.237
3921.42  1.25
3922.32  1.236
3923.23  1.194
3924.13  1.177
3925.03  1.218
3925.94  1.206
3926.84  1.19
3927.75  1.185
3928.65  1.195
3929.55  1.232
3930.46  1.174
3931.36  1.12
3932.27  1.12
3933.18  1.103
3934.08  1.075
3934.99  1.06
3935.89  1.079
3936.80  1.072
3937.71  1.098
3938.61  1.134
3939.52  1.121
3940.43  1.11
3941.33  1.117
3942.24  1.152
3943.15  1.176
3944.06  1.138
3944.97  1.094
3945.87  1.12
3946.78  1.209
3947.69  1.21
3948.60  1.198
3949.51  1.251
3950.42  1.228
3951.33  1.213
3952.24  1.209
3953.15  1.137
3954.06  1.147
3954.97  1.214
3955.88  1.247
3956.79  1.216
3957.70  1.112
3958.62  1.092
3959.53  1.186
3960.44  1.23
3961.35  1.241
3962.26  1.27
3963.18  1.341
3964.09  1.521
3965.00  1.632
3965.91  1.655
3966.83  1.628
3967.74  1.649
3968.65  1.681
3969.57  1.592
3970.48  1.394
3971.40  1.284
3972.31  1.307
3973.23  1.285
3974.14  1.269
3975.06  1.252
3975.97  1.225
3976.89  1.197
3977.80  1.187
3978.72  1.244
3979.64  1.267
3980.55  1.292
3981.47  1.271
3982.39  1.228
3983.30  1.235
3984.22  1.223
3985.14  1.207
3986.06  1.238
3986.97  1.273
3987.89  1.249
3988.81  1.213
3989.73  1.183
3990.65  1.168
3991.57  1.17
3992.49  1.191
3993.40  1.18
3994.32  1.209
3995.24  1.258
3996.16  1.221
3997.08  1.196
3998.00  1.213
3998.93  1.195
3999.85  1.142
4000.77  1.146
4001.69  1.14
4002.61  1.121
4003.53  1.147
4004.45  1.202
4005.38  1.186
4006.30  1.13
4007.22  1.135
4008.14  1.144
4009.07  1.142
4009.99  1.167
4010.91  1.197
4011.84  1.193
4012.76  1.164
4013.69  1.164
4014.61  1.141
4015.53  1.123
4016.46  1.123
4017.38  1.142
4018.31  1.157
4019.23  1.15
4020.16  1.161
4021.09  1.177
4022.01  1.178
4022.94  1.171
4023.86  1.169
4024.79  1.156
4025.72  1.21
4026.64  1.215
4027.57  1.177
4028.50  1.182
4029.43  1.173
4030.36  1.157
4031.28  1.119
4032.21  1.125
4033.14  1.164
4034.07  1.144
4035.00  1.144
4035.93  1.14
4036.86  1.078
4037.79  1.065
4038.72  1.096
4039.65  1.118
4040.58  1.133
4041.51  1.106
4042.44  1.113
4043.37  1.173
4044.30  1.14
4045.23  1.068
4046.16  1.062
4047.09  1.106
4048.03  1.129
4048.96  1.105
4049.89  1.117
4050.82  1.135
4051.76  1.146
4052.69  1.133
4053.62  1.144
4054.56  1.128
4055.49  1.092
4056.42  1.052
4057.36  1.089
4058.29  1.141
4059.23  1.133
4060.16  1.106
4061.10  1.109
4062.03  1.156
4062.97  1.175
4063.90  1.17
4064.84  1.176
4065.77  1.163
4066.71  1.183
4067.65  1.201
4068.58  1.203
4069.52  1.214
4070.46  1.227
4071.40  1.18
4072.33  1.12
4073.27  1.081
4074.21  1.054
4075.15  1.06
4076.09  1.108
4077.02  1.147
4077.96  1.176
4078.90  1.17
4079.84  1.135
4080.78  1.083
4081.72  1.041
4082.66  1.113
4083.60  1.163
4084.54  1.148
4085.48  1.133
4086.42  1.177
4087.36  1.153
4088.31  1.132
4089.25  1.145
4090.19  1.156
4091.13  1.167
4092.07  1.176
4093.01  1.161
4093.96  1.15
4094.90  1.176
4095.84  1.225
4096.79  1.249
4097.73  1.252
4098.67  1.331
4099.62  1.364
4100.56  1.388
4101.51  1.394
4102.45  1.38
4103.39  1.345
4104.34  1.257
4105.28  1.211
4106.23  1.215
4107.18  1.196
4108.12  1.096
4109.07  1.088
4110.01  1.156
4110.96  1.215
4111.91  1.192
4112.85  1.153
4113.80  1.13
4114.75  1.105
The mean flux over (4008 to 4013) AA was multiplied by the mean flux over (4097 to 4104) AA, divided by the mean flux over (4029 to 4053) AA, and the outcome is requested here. 1.40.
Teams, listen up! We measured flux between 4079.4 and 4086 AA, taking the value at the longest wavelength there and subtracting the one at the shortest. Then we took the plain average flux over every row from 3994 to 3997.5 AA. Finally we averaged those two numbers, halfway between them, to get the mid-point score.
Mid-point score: 0.61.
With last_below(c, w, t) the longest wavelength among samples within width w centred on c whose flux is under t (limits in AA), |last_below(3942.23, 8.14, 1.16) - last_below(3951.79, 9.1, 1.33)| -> 10.0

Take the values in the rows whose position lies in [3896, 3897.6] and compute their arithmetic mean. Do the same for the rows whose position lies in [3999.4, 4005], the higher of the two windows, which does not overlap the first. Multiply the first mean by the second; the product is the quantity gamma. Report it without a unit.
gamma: 1.69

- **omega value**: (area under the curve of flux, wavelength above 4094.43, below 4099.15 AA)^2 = 34.6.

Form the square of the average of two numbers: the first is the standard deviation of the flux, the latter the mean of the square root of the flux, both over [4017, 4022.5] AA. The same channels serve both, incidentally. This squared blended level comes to 0.30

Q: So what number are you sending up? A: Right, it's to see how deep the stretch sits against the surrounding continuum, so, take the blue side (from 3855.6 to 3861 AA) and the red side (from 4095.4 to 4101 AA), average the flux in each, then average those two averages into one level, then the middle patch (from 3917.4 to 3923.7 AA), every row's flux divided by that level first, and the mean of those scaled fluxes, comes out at 0.93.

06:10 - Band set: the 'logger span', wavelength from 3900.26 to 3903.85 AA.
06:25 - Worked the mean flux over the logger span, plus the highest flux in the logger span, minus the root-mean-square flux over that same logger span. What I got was 1.38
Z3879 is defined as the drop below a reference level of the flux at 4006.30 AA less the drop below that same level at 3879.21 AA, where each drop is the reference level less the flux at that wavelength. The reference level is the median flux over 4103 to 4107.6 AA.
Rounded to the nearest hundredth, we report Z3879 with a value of 0.40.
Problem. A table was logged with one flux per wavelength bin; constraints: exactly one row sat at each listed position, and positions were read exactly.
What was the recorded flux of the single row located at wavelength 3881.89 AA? 1.434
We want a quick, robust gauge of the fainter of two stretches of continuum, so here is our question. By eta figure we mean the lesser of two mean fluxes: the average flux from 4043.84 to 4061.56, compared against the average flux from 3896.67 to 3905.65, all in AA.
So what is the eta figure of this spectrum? 1.11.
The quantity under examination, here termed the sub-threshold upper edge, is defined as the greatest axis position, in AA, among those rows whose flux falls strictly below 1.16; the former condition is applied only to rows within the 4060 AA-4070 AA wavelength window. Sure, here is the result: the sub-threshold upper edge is 4062.03 AA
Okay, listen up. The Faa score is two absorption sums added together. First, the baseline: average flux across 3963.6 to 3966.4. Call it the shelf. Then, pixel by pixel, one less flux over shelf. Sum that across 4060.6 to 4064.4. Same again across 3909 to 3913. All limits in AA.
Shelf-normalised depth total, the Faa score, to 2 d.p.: 1.84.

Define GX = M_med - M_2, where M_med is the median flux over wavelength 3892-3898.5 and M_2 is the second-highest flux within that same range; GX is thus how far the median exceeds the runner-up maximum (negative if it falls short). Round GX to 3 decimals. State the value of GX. -0.038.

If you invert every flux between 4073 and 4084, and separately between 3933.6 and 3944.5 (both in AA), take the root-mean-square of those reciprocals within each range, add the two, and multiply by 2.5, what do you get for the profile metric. 4.51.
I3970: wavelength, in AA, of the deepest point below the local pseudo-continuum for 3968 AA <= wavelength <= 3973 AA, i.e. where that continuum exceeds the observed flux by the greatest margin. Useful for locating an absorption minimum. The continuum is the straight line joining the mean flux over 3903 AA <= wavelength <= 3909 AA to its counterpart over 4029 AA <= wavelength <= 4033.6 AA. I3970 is 3971.40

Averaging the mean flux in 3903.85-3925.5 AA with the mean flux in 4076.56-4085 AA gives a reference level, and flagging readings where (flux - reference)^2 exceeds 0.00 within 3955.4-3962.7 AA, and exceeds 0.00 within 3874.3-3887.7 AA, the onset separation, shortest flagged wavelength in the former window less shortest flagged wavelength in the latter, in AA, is 81.1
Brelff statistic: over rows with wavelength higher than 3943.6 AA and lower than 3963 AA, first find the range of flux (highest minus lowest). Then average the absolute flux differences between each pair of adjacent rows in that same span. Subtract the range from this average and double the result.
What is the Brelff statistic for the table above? -0.28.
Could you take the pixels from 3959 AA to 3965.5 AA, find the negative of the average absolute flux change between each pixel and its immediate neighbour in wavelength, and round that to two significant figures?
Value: -0.074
